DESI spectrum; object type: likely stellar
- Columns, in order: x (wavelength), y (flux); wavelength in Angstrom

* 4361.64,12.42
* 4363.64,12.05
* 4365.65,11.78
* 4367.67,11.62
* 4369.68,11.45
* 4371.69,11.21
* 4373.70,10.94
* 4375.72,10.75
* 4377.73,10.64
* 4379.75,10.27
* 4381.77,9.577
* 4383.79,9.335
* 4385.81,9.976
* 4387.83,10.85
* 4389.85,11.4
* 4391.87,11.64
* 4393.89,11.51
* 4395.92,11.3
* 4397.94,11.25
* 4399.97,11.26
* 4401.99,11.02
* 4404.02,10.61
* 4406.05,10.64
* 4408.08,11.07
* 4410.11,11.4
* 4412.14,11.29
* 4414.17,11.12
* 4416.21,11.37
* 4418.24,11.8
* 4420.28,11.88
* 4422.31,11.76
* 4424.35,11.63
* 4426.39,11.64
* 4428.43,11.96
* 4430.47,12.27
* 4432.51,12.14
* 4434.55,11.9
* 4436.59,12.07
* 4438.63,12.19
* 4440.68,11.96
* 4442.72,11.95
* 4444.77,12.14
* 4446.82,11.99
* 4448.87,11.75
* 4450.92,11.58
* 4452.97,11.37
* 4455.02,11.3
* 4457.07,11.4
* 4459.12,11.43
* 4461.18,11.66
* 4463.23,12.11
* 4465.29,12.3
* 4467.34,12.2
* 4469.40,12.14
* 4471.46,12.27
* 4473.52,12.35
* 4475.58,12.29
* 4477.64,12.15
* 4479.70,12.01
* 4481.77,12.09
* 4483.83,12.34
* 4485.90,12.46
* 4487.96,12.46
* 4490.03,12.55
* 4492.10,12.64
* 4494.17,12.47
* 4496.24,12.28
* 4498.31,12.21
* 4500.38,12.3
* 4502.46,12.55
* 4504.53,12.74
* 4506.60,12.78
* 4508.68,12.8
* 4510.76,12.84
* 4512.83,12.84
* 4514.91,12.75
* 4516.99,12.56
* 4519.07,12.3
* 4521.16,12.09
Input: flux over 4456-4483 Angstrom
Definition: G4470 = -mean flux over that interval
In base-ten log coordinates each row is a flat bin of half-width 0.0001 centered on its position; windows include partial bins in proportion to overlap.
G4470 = -12.0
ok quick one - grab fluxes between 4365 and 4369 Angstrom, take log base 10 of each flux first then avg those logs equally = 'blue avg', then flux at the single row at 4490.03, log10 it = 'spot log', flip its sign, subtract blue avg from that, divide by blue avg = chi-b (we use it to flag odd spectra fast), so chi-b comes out -2.03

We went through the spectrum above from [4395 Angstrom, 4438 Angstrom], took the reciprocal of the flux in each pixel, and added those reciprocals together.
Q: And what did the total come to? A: 1.83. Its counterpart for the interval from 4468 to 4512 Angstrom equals 1.69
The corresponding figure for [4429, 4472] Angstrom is 1.76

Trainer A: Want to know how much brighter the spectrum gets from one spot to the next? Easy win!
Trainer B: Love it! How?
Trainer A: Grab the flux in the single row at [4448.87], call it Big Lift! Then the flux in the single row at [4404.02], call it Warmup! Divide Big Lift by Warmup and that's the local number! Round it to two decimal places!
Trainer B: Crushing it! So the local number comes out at 1.11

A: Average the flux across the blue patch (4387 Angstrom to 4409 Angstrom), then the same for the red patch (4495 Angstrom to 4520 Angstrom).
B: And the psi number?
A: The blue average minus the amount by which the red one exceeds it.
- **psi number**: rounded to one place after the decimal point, 9.7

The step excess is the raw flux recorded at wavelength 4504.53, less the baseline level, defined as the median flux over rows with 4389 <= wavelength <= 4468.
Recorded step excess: 1.1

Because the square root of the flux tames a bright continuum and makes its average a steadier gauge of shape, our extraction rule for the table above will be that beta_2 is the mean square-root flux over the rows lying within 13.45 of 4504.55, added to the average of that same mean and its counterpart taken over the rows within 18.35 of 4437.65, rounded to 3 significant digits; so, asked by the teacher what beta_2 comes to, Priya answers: 7.05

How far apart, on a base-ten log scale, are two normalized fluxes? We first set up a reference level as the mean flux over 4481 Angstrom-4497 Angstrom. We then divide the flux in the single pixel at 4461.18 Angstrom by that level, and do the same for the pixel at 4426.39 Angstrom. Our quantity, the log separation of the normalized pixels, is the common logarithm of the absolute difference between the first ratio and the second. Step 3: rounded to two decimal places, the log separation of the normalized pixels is -2.79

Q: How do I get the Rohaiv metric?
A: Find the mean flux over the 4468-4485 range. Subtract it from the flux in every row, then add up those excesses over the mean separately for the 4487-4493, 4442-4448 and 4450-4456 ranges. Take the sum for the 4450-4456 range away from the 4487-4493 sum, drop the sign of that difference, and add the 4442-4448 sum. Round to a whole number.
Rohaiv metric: 3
